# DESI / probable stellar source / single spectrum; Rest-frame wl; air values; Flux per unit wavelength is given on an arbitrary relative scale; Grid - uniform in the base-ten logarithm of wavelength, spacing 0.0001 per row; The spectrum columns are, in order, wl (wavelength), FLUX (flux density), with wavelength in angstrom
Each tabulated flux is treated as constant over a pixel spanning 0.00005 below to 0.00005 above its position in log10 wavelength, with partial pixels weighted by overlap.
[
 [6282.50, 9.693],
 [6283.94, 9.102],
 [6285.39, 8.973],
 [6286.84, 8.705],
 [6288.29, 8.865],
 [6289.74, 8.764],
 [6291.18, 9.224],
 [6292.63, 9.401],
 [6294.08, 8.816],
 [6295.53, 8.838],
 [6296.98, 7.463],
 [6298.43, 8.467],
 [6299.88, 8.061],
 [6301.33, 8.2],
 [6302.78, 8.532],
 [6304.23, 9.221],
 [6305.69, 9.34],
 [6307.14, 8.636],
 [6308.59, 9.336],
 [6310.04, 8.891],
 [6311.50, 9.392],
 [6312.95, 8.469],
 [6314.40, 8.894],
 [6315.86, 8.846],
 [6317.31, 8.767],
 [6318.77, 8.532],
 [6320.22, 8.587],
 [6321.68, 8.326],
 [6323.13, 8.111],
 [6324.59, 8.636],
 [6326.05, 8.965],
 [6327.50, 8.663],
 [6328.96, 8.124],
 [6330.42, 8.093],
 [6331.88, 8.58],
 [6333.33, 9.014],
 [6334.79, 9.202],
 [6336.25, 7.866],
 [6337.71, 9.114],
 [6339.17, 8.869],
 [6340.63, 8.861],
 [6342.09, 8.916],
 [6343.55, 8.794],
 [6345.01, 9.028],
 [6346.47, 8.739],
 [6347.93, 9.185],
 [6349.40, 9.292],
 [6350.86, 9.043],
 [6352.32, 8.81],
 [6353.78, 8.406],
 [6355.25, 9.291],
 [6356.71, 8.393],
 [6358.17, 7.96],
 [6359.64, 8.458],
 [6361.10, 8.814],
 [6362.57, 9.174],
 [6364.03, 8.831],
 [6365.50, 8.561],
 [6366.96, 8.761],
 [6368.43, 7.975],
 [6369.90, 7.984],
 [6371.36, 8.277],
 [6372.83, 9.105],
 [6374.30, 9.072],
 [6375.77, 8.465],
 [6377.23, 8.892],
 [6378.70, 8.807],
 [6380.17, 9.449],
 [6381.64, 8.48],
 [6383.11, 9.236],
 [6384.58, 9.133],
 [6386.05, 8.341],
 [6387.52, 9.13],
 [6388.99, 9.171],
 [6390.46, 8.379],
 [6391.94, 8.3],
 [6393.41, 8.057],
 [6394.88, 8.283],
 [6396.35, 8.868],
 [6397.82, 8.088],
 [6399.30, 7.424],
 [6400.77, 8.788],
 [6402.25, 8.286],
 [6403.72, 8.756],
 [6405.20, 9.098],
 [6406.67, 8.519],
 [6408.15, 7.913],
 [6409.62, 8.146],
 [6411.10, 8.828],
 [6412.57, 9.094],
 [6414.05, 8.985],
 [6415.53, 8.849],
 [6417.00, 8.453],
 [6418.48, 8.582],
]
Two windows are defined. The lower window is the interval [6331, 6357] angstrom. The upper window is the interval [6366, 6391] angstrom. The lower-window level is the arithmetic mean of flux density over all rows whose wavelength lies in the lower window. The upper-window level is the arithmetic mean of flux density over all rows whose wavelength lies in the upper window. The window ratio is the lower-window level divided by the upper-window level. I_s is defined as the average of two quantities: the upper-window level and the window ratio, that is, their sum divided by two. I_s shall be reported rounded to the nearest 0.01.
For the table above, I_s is 4.88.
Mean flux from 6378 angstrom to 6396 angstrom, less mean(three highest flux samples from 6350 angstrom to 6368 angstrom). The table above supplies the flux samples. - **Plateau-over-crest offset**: -0.44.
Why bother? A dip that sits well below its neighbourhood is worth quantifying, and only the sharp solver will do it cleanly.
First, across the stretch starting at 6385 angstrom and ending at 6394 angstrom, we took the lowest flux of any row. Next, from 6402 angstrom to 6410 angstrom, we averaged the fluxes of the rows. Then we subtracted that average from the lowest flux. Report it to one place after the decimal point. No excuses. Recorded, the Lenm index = -0.4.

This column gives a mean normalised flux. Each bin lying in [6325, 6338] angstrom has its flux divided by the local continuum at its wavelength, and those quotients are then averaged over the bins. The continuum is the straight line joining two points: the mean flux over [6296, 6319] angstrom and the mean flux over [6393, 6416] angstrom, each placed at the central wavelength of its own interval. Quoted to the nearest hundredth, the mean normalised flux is 1.00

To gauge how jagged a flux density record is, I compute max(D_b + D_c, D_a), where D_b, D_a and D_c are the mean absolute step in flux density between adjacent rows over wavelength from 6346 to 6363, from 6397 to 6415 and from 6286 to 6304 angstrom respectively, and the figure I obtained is 0.88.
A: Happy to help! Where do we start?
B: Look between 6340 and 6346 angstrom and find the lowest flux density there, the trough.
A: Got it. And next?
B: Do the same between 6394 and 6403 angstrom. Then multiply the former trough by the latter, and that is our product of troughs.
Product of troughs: 65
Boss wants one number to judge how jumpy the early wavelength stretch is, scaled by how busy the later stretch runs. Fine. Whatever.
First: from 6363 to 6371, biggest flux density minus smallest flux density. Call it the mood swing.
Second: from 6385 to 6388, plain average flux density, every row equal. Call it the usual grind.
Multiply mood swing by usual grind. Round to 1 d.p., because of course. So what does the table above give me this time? 7.5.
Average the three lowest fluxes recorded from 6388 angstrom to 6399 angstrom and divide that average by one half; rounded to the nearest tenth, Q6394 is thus 16.3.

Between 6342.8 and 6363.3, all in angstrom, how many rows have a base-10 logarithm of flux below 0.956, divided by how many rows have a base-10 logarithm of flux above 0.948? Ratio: 1.50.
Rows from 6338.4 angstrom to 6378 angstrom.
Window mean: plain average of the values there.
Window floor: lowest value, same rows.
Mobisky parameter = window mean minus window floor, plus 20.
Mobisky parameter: 20.78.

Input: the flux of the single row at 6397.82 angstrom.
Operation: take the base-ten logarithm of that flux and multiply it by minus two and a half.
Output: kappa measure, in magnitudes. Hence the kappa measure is -2.27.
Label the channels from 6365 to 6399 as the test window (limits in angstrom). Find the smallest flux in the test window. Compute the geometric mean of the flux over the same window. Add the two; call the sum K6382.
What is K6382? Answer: 16.6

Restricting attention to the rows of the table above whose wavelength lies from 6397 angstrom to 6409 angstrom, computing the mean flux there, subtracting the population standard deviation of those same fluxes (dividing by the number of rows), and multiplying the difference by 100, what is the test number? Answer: 785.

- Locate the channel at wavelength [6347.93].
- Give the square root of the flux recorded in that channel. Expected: 3.03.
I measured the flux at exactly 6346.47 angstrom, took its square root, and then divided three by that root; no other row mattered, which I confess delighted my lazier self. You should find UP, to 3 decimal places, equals 1.015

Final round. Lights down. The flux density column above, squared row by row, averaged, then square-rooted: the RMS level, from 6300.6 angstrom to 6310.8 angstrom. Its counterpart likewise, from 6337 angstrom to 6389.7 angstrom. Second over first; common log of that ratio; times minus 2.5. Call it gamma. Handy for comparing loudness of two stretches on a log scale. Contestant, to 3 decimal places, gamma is 0.010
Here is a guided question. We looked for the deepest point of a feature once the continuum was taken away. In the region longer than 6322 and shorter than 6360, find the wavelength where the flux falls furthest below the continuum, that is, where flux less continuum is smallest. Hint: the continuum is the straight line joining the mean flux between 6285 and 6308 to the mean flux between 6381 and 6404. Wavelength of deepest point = 6336.25 angstrom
